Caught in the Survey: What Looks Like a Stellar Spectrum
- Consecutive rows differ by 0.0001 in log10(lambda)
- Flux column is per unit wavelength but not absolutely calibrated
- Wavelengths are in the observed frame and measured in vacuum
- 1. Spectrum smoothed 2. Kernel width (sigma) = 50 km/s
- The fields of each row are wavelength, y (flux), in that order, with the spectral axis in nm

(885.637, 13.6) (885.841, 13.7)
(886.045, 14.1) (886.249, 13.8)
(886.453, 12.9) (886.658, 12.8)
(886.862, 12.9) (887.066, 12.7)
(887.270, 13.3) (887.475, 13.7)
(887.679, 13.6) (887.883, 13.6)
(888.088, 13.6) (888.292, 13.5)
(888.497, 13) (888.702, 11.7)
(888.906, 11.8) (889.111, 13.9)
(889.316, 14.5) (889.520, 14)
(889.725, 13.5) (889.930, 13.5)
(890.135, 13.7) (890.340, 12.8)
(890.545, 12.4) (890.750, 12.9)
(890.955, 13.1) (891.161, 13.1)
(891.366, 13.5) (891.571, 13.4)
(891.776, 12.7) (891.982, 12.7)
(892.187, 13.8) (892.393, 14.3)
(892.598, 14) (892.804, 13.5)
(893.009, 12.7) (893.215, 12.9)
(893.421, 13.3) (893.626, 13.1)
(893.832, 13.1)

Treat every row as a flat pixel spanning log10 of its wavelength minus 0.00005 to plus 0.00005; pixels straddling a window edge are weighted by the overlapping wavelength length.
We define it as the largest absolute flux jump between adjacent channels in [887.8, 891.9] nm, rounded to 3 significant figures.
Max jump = 2.10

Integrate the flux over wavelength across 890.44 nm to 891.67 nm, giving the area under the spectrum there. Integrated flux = 16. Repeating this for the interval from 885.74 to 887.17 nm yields 19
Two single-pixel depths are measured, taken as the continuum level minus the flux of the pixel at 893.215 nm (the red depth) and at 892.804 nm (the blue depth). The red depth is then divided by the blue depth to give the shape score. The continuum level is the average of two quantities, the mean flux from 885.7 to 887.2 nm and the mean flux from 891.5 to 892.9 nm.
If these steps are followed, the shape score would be -4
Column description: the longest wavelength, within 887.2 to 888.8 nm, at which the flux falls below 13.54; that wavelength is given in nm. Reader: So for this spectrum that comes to 888.702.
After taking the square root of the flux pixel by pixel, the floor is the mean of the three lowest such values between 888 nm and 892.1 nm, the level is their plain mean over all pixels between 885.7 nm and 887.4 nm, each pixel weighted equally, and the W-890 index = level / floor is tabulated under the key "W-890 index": 1.053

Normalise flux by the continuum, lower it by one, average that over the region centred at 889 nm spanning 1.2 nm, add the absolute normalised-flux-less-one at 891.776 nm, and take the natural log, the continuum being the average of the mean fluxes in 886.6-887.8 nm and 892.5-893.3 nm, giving -3.4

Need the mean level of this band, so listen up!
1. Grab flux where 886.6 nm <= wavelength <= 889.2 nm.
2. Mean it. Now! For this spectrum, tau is 13.1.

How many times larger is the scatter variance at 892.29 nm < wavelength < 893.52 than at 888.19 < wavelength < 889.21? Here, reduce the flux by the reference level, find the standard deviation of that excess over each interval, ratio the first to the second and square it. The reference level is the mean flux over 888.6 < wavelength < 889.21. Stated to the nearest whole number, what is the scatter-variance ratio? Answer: 0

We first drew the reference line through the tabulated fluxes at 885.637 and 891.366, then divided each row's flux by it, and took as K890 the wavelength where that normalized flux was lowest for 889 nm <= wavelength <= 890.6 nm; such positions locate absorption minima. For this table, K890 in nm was 890.545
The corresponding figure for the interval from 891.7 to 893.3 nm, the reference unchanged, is 891.776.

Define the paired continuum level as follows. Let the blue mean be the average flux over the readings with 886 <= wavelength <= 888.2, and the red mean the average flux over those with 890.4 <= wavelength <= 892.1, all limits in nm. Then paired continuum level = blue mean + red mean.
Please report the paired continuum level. 26.3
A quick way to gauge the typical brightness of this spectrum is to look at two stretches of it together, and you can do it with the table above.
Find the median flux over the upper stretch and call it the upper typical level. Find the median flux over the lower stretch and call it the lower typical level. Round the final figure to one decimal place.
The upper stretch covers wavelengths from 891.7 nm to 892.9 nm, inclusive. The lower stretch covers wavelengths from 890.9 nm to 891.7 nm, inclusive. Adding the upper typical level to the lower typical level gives 26.9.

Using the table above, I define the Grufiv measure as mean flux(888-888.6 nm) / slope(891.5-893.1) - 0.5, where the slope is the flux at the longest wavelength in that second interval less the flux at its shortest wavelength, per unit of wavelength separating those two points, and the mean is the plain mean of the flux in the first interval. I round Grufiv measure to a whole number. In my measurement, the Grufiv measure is -28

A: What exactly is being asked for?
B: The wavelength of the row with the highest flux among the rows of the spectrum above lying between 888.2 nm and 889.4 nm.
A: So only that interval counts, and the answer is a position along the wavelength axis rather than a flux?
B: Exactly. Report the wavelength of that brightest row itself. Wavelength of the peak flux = 889.316 nm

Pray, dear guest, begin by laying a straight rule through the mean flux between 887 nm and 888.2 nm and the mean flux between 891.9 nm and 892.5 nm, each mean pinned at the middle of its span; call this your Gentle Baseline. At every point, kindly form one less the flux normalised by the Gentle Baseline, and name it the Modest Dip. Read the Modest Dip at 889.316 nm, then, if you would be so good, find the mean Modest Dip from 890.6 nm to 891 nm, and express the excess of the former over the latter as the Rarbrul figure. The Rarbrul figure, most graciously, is -0.12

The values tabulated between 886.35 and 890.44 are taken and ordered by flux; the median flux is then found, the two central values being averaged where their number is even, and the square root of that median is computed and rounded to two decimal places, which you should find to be 3.67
